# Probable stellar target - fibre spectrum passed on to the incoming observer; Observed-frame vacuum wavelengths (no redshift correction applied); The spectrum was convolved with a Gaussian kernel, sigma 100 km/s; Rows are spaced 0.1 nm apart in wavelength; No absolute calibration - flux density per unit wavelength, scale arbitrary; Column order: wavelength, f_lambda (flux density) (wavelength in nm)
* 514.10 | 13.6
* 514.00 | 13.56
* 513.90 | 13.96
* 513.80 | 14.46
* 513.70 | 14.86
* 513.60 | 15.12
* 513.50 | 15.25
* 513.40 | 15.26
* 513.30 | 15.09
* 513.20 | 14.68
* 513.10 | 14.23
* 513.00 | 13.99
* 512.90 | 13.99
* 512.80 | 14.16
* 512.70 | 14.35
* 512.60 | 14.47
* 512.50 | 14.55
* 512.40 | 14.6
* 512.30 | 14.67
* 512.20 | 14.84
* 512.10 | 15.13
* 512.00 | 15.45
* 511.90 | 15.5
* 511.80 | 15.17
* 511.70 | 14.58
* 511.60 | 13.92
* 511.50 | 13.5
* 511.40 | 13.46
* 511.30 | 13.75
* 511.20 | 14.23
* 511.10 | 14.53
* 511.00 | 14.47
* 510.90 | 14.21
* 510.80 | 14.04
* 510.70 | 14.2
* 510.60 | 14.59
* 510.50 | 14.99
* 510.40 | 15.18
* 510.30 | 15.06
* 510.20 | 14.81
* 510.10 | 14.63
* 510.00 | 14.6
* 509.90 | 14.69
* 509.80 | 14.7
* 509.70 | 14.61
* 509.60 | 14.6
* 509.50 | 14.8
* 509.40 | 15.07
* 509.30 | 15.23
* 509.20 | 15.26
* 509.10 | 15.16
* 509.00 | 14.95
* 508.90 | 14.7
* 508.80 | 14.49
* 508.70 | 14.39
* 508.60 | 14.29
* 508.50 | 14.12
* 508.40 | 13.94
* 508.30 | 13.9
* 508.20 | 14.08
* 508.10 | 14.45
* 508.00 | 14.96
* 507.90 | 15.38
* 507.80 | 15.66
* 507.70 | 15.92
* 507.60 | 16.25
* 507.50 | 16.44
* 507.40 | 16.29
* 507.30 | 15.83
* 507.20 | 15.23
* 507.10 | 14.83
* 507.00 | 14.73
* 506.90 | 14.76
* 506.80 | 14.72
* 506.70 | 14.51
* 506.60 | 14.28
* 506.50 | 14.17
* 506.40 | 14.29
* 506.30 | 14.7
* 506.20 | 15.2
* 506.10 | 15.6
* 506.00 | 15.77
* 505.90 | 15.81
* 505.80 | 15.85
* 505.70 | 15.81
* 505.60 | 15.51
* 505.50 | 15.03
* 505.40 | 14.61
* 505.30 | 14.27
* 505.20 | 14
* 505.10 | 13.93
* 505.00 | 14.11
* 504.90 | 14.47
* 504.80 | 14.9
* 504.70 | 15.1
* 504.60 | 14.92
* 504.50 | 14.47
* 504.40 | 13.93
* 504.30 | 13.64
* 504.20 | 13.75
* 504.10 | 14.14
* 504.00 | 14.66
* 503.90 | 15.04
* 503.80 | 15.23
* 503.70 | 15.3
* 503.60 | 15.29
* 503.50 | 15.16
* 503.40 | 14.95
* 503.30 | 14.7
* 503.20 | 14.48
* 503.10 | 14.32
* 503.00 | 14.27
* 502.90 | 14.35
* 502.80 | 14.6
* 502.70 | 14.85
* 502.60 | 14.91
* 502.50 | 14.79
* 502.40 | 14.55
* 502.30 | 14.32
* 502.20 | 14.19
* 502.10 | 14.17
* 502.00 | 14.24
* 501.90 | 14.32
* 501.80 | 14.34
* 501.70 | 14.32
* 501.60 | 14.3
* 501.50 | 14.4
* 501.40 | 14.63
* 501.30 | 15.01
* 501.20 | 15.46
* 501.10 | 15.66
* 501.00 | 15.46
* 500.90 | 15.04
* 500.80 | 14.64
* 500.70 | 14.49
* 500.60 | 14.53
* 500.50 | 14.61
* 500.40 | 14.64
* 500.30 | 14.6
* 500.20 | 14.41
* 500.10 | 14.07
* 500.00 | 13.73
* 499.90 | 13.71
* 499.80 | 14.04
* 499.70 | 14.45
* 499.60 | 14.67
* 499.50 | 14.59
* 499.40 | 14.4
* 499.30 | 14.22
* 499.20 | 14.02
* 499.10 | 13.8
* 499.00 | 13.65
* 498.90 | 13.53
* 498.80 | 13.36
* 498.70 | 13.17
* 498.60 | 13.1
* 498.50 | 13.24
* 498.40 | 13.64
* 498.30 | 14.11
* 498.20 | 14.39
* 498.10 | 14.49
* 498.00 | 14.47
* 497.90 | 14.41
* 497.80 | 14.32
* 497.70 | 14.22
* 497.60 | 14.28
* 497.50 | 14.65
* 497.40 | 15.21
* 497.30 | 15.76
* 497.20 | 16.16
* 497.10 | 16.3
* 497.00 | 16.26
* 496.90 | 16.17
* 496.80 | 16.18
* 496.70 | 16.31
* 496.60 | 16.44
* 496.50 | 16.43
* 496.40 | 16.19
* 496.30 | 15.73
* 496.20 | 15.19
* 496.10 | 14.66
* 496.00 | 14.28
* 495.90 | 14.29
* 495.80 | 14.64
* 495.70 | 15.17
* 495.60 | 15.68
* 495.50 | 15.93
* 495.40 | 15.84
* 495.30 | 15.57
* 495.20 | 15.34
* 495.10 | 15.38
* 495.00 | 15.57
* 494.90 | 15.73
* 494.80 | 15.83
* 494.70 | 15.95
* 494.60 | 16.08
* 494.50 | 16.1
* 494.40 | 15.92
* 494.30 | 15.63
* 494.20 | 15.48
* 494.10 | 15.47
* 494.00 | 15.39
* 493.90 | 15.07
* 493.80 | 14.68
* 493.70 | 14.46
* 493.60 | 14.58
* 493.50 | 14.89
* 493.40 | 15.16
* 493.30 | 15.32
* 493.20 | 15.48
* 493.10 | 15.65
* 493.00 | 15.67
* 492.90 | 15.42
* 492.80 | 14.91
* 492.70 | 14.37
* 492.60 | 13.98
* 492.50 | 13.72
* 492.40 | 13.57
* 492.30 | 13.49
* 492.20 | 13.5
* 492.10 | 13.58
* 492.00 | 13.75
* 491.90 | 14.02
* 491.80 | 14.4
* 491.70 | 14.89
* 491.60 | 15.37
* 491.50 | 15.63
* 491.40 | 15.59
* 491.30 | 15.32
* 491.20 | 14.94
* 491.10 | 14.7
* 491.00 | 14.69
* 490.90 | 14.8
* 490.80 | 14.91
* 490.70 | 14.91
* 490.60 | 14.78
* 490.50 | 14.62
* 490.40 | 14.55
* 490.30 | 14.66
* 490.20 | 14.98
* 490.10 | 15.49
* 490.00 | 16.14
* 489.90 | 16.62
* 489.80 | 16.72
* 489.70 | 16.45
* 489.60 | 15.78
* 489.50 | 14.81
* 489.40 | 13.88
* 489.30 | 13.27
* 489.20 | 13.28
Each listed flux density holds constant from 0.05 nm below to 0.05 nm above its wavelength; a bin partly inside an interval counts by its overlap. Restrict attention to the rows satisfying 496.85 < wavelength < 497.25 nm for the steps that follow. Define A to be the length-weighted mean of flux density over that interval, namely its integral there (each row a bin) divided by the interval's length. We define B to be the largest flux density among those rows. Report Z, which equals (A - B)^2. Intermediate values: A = 16.2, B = 16.3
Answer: 0.01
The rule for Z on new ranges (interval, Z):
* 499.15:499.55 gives 0.08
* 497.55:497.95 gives 0.01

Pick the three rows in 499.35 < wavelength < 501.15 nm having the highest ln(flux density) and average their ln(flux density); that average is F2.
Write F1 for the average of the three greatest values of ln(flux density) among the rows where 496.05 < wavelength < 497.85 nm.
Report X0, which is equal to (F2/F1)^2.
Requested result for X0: 0.96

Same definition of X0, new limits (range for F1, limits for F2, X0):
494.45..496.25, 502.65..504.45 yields 0.96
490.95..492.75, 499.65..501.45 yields 1.00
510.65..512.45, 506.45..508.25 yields 1.04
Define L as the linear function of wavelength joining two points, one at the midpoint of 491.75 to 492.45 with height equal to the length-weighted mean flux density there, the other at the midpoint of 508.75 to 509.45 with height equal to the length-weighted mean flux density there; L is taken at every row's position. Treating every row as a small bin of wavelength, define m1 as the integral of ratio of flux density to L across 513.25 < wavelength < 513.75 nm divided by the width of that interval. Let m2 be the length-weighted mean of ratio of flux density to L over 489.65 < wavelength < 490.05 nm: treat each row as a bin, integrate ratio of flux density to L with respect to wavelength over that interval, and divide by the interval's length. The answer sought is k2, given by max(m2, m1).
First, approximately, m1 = 0.99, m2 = 1.21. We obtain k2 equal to 1.21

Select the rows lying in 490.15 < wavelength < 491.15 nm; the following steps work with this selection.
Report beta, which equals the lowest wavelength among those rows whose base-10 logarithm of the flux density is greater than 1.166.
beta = 490.20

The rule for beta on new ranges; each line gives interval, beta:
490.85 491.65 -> 490.90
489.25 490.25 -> 489.50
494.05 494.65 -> 494.10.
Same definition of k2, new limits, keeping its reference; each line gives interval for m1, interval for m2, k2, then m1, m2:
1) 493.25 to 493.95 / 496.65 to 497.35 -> 1.15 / 1.07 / 1.15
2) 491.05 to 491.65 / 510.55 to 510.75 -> 1.11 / 1.11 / 0.95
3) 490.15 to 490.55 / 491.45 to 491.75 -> 1.11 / 1.08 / 1.11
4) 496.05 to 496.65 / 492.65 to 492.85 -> 1.12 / 1.12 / 1.06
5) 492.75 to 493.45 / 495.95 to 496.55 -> 1.11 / 1.11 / 1.10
